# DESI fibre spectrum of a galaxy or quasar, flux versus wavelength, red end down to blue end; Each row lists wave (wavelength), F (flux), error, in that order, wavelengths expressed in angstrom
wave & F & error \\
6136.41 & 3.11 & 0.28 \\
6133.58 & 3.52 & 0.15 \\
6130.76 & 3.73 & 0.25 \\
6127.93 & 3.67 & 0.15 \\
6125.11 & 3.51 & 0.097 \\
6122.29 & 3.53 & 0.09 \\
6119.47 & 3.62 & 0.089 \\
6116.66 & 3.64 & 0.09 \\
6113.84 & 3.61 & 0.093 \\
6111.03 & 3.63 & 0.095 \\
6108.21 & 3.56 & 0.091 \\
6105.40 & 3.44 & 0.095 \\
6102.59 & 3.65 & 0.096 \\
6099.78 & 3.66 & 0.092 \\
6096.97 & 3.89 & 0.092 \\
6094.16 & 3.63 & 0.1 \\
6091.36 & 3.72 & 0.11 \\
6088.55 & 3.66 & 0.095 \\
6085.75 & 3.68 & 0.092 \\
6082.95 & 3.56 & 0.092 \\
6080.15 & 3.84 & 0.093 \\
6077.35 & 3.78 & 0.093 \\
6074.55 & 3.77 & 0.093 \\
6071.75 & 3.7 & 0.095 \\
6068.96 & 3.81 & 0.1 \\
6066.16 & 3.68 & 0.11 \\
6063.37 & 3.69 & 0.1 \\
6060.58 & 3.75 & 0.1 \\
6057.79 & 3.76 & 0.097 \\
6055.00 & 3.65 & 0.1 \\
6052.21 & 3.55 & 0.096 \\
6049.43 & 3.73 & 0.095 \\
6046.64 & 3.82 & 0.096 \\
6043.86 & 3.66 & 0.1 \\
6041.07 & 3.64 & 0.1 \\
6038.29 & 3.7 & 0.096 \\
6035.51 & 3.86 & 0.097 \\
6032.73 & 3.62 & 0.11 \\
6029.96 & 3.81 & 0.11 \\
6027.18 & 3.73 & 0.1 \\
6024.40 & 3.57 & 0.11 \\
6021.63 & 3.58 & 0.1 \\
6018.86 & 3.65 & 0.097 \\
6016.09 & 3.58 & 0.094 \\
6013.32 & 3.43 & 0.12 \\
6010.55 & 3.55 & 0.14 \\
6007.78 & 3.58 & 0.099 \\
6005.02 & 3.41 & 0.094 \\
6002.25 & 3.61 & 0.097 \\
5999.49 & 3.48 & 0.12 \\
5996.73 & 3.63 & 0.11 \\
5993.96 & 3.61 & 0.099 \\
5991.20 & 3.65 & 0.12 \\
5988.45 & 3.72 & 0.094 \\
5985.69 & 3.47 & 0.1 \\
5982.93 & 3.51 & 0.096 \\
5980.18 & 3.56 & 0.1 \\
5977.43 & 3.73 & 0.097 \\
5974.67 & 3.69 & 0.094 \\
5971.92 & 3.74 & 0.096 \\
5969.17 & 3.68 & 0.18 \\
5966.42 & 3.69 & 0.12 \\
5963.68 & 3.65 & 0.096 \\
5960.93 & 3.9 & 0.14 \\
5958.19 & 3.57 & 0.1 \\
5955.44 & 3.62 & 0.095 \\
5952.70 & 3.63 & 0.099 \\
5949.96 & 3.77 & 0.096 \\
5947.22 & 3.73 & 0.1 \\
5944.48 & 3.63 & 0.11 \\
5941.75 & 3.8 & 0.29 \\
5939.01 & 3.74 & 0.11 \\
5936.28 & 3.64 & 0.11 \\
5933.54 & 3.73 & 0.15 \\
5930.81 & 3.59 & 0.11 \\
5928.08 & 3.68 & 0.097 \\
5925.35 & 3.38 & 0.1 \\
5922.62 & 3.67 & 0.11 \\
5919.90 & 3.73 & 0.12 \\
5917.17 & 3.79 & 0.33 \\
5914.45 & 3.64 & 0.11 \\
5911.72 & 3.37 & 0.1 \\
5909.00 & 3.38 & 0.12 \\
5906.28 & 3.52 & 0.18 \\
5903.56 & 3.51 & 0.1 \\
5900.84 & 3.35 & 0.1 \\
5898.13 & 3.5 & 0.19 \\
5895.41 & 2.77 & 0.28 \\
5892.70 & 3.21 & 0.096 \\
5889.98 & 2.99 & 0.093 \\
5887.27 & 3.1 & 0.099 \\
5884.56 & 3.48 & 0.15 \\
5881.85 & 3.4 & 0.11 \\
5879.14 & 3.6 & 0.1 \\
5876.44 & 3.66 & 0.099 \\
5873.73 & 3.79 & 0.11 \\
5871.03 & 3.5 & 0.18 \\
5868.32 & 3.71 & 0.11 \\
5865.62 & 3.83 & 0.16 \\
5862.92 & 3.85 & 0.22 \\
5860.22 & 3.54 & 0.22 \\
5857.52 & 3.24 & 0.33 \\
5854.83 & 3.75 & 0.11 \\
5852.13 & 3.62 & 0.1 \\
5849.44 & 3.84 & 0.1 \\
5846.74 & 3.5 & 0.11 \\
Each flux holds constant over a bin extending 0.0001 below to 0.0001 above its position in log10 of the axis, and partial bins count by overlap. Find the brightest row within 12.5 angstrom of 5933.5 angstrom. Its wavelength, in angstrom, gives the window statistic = 5941.75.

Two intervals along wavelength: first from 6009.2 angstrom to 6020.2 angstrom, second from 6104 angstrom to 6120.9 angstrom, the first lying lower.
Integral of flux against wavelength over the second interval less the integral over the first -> 21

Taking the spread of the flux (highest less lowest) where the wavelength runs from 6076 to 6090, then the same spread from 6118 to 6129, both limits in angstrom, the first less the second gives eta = 0.12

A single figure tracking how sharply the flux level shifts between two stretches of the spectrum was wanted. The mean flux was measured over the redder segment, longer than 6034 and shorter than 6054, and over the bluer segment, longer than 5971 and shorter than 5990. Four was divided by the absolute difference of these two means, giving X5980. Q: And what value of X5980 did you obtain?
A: 52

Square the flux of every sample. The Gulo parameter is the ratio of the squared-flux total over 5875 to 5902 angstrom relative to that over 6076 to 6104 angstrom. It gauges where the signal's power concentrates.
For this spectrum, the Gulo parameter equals 0.80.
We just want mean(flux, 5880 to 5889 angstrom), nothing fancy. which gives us 3.33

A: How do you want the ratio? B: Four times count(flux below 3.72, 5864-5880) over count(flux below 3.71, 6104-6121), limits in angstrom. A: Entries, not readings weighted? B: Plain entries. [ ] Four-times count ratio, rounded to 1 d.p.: 2.7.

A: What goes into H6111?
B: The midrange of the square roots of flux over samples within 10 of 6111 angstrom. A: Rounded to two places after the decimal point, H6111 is 1.88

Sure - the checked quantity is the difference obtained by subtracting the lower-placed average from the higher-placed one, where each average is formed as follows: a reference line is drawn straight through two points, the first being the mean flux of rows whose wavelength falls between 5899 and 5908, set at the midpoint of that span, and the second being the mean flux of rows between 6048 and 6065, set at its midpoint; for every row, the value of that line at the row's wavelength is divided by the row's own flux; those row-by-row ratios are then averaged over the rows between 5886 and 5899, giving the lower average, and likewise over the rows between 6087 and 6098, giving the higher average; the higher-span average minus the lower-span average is -0.11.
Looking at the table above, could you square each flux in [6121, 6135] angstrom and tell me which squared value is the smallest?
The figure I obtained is 12.3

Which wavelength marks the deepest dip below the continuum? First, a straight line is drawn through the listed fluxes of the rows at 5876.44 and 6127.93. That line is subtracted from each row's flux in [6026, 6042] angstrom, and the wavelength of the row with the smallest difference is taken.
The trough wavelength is 6032.73 angstrom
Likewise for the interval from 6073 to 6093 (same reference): 6082.95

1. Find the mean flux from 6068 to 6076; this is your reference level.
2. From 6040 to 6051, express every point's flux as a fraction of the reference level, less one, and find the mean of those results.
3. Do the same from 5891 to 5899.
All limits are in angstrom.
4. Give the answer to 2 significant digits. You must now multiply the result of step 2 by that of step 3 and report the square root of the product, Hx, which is 0.045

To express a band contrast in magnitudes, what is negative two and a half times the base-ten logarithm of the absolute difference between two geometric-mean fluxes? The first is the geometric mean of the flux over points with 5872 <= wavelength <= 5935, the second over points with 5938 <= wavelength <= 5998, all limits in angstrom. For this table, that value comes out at 1.71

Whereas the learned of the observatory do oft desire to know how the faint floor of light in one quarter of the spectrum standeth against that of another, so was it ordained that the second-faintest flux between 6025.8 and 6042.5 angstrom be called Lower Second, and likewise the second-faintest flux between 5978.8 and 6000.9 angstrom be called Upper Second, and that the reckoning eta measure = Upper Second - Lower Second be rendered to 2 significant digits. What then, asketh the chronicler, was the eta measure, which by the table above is -0.16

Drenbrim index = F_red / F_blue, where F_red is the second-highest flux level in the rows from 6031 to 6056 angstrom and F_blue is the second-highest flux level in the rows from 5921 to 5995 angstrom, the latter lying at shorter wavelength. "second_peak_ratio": 1.01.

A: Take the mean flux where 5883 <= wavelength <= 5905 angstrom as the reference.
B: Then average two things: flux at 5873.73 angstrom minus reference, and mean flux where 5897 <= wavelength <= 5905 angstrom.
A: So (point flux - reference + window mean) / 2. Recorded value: 2.00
